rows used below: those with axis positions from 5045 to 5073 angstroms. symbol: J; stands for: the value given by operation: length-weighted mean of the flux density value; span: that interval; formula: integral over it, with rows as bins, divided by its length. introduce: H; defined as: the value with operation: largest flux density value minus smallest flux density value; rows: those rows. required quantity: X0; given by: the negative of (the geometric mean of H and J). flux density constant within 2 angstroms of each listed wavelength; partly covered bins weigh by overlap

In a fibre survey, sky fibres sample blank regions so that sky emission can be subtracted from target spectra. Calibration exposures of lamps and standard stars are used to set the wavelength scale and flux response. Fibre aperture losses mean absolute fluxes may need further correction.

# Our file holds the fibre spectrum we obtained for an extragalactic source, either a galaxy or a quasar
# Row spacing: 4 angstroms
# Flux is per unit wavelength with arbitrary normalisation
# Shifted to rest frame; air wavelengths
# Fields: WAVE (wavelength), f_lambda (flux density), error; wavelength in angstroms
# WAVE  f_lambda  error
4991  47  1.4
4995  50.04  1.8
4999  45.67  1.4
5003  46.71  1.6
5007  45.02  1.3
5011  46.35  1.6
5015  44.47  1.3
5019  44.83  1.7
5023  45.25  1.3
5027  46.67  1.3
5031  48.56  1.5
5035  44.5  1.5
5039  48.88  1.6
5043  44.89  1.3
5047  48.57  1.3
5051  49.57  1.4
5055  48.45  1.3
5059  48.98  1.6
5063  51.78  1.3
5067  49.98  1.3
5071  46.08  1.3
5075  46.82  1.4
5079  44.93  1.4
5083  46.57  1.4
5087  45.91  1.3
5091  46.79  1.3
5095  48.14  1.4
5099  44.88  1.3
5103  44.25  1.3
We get -16.7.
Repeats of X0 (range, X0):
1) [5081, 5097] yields -10.2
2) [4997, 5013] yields -8.8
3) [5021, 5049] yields -14.3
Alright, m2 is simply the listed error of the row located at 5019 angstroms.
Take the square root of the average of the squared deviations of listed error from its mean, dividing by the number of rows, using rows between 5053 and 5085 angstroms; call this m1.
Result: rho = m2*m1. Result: 0.165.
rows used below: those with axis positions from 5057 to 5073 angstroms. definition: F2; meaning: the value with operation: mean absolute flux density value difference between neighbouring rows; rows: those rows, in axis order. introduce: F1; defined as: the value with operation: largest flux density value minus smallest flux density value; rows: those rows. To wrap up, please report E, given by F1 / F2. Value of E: 2.01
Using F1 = 5.7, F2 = 2.8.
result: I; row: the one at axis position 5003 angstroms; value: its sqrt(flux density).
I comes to 6.83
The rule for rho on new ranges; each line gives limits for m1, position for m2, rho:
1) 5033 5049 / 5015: 0.169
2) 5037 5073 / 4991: 0.172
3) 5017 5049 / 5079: 0.209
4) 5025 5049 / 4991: 0.170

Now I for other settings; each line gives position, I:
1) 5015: 6.67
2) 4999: 6.76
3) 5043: 6.70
